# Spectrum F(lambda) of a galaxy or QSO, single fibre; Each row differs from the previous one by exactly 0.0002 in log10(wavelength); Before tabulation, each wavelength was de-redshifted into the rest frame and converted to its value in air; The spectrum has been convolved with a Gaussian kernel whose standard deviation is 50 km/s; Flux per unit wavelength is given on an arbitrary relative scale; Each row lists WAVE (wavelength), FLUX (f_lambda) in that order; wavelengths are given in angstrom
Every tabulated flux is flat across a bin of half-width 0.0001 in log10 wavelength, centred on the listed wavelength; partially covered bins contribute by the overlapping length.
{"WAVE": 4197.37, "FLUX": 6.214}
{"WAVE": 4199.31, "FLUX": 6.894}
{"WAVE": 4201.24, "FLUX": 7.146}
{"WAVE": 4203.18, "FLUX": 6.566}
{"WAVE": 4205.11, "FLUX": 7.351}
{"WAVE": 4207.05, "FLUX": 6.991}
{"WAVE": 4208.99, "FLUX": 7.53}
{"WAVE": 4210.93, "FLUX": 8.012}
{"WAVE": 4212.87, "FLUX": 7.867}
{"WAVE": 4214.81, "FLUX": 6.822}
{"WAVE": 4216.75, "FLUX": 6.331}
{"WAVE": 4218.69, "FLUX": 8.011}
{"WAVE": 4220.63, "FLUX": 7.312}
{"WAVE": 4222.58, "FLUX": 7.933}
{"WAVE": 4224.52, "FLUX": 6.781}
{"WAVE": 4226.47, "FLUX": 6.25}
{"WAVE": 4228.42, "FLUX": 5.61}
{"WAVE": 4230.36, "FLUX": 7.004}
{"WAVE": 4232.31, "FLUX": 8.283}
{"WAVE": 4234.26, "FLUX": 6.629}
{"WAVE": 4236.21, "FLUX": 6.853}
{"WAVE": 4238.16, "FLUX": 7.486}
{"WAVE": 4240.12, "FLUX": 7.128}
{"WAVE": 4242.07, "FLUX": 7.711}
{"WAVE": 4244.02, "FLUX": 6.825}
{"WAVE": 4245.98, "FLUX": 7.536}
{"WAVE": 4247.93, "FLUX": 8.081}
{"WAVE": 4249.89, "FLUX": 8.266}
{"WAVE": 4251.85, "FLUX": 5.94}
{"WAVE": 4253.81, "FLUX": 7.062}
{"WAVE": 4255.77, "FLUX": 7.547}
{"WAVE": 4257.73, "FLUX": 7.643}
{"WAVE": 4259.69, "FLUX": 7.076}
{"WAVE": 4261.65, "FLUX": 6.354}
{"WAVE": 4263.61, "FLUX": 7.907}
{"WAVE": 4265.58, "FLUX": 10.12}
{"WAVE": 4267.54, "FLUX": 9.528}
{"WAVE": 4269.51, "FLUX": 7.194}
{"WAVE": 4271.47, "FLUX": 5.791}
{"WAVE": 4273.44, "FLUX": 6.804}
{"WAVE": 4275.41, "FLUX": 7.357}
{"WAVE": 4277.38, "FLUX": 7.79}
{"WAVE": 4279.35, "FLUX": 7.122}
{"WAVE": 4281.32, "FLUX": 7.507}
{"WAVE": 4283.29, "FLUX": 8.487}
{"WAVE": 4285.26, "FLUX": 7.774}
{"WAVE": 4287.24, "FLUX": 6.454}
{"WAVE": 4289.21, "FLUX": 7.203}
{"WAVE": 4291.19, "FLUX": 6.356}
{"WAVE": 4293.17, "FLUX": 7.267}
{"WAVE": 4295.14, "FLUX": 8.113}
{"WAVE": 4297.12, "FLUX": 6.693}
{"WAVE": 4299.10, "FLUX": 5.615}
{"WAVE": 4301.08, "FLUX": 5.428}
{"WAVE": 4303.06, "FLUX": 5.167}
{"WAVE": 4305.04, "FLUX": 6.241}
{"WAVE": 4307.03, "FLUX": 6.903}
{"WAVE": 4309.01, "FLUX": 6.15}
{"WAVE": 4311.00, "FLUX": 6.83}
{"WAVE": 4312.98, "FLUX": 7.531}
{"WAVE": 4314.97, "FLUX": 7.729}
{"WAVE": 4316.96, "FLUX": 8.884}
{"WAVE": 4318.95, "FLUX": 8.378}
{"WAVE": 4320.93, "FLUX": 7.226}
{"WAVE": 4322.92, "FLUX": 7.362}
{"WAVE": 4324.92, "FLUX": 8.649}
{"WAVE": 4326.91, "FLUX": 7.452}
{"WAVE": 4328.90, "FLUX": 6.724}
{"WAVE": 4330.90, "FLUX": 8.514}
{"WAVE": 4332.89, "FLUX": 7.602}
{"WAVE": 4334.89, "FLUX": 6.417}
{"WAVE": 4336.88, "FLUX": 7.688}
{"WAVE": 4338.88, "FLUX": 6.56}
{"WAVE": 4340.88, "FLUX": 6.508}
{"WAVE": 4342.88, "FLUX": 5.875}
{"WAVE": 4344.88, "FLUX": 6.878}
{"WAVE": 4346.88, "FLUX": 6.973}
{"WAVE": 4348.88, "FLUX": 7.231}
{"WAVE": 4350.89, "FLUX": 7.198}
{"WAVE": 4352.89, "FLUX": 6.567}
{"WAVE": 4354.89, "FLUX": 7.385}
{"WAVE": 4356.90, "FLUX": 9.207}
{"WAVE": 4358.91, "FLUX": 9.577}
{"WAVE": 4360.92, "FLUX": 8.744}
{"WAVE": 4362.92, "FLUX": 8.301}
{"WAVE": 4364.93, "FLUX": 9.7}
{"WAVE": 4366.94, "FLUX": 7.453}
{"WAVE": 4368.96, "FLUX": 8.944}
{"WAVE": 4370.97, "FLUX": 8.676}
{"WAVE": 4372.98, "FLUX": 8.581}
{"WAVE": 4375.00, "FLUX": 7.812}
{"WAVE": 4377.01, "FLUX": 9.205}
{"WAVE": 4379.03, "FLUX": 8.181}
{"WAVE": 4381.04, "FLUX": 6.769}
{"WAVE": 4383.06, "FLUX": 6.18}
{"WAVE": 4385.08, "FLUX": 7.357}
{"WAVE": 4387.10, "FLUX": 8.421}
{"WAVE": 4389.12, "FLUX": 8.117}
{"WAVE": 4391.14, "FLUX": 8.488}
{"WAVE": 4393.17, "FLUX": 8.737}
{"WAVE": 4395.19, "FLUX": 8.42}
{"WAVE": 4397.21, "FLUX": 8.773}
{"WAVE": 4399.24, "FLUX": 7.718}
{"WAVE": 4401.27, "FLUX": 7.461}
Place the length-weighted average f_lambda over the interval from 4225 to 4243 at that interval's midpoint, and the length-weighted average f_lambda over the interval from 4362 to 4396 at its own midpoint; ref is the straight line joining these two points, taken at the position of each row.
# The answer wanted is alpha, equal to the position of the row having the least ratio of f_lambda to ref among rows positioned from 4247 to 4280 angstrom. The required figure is 4271.47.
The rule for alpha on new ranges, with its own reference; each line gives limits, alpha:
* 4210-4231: 4228.42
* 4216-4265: 4228.42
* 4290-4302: 4301.08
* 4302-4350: 4303.06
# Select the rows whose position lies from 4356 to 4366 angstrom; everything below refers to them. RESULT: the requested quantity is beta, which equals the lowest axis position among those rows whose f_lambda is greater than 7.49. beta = 4356.90 angstrom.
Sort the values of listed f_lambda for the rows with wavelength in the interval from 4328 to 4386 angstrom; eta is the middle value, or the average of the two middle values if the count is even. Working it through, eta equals 7.5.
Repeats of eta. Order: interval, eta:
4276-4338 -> 7.3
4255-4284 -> 7.5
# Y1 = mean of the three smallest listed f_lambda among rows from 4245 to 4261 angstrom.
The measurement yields 6.7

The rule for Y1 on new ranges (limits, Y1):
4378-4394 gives 6.8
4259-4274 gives 6.3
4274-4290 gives 6.9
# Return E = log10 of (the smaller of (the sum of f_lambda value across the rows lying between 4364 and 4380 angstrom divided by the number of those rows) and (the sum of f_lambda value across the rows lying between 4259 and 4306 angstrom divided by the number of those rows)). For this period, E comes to 0.854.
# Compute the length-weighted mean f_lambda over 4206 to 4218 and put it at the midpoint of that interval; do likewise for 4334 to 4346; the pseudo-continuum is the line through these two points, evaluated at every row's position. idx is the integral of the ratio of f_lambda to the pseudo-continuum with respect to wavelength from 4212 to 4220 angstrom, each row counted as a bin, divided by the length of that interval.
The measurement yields 1.00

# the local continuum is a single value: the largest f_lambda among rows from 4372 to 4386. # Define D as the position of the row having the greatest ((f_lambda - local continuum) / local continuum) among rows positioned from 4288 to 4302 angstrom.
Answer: 4295.14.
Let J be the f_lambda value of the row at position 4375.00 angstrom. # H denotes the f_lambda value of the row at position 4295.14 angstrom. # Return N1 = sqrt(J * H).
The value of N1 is 8.0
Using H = 8.113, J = 7.812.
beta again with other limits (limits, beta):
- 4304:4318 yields 4312.98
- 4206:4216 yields 4208.99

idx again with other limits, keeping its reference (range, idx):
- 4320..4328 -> 1.14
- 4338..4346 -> 0.97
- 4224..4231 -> 0.88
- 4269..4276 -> 0.96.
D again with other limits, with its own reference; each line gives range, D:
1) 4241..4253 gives 4249.89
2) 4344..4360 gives 4358.91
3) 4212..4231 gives 4218.69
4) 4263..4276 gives 4265.58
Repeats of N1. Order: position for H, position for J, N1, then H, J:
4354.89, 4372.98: 8.0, 7.385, 8.581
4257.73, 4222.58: 7.8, 7.643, 7.933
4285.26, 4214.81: 7.3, 7.774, 6.822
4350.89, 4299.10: 6.4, 7.198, 5.615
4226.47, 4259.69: 6.7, 6.25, 7.076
